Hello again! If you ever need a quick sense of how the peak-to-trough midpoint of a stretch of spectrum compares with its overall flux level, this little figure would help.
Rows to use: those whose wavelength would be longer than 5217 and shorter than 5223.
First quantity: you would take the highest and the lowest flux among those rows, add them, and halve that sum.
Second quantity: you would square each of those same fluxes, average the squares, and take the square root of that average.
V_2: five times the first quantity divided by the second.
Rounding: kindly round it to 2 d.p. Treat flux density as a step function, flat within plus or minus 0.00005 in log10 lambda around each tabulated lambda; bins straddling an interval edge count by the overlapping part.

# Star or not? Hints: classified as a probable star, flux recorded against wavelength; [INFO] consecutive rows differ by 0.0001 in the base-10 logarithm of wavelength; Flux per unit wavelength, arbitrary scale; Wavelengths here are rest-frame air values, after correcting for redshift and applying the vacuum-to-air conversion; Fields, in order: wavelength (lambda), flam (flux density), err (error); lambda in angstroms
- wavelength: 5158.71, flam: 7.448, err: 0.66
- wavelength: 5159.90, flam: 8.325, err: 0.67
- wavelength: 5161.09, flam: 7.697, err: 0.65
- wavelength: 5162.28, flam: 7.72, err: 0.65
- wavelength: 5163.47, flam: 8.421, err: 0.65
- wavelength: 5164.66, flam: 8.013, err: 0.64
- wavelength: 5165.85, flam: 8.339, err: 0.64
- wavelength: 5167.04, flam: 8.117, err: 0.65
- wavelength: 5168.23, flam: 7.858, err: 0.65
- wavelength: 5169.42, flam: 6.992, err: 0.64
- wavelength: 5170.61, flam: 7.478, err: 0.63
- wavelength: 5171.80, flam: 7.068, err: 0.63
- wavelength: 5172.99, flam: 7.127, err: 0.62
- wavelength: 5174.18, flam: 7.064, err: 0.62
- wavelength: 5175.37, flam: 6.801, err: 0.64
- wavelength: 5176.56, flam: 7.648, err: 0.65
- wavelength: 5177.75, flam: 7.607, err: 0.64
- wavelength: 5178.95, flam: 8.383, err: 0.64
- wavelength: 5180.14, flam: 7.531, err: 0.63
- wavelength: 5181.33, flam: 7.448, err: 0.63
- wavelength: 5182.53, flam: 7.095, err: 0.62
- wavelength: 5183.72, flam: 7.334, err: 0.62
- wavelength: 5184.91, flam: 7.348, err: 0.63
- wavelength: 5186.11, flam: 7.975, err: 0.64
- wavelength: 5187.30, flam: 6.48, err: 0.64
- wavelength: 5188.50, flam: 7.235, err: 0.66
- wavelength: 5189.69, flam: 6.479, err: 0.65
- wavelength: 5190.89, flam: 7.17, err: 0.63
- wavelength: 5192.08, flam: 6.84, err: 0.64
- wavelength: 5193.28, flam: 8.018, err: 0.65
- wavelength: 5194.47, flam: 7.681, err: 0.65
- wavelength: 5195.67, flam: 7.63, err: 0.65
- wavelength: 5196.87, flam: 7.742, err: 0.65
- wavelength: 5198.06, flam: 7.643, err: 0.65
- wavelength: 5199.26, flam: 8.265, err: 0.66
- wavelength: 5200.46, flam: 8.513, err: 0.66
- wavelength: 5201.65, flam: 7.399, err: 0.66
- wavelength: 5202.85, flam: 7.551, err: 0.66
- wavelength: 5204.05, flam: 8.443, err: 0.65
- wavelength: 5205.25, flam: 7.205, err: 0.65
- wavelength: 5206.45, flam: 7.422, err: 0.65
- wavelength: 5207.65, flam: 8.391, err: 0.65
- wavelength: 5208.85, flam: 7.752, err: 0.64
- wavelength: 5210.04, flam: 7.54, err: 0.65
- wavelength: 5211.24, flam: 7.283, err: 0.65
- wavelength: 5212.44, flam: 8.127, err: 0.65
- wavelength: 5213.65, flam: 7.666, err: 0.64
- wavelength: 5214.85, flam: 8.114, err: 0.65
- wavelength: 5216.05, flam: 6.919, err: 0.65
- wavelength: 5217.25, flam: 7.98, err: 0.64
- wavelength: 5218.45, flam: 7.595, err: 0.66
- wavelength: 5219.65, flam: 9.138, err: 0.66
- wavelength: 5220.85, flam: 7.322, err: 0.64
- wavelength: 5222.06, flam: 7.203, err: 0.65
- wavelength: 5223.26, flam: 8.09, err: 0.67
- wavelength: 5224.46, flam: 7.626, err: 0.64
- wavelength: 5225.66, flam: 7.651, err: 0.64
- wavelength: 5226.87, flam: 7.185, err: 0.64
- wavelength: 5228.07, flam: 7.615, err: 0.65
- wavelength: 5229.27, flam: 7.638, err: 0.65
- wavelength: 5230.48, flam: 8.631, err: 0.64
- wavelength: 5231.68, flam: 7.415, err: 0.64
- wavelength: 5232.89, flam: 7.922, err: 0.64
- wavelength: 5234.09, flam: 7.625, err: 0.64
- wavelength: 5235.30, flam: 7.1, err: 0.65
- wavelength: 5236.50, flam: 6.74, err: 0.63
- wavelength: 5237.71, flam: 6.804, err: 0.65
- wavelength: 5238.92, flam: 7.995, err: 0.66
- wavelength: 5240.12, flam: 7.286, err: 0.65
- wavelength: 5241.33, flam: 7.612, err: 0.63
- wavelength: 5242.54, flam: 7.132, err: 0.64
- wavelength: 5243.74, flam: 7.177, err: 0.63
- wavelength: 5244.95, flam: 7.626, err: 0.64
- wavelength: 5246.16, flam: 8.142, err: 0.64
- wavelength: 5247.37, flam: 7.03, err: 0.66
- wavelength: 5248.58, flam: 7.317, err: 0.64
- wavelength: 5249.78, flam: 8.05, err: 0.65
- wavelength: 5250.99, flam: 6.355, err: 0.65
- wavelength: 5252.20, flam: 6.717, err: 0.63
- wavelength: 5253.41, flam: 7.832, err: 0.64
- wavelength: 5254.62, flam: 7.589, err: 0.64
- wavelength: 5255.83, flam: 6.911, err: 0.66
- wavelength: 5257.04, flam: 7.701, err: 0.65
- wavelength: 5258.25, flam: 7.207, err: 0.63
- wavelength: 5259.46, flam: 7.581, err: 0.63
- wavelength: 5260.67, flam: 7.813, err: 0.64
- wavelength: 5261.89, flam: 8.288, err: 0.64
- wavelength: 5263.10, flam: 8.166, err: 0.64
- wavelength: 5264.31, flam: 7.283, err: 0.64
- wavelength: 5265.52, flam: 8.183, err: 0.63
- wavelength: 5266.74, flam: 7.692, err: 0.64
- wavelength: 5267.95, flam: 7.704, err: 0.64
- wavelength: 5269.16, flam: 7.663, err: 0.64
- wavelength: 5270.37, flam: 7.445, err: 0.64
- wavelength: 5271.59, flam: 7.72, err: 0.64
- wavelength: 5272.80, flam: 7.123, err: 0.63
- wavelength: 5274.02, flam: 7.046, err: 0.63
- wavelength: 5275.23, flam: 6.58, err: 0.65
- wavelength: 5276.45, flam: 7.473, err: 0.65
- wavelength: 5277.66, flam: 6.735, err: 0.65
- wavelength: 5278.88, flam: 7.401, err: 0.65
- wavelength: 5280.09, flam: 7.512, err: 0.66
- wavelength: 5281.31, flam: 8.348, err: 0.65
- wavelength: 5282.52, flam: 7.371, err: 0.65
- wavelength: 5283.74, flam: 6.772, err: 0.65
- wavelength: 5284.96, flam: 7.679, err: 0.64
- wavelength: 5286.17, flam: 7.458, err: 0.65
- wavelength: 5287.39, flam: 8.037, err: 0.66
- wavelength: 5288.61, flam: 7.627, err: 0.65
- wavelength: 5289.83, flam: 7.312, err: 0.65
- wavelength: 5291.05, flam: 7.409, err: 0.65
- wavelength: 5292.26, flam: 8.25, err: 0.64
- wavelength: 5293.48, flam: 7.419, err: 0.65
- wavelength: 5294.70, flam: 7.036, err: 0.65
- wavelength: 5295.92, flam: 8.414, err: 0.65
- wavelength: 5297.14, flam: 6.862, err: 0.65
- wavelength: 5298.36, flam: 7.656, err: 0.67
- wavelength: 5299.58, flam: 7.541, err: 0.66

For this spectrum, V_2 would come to 5.19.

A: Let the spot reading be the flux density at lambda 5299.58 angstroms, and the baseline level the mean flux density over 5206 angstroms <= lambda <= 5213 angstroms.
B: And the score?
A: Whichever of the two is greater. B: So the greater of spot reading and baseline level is 7.8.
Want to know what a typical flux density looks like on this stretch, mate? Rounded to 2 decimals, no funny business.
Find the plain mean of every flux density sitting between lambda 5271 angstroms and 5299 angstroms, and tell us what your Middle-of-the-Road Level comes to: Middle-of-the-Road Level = 7.45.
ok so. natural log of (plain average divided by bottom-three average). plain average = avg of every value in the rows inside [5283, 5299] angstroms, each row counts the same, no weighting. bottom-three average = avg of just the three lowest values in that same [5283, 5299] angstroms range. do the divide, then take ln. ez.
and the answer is 0.089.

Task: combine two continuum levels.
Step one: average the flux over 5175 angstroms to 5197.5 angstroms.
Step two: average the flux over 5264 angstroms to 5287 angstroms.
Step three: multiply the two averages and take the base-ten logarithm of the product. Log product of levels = 1.74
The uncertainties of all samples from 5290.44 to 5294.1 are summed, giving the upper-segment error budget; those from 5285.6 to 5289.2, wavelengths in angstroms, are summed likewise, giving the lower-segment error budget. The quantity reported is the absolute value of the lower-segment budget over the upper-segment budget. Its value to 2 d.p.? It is 1.01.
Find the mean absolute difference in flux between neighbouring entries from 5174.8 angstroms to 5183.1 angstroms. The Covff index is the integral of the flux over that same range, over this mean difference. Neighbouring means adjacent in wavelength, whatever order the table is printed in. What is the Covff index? 127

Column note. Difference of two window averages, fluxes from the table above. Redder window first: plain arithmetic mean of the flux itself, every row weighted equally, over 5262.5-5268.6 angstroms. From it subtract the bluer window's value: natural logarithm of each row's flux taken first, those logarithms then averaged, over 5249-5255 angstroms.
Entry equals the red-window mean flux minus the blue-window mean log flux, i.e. 5.82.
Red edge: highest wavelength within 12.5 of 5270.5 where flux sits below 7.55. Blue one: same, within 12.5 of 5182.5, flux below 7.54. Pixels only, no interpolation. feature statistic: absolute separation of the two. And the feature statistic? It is 90.4 angstroms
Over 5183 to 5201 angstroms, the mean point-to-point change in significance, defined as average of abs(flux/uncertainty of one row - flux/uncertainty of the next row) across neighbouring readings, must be 0.78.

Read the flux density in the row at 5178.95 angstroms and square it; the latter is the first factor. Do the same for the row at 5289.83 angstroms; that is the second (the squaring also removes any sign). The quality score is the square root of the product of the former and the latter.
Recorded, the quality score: 61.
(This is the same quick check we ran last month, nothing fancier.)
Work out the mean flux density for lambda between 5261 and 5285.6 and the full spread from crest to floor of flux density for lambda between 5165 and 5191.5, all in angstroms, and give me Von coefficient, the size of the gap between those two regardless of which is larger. 5.61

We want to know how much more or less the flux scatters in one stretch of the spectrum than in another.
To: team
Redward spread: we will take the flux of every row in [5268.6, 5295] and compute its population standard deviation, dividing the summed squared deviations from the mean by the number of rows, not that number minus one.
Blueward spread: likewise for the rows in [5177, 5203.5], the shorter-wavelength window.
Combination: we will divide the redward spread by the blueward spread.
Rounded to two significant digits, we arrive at 0.84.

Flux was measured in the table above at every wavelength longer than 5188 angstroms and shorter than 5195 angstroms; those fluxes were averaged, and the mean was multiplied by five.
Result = 36.2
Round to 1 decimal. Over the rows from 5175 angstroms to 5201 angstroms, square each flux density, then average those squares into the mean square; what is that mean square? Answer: 56.5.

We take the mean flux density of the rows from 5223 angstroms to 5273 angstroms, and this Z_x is 7.533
